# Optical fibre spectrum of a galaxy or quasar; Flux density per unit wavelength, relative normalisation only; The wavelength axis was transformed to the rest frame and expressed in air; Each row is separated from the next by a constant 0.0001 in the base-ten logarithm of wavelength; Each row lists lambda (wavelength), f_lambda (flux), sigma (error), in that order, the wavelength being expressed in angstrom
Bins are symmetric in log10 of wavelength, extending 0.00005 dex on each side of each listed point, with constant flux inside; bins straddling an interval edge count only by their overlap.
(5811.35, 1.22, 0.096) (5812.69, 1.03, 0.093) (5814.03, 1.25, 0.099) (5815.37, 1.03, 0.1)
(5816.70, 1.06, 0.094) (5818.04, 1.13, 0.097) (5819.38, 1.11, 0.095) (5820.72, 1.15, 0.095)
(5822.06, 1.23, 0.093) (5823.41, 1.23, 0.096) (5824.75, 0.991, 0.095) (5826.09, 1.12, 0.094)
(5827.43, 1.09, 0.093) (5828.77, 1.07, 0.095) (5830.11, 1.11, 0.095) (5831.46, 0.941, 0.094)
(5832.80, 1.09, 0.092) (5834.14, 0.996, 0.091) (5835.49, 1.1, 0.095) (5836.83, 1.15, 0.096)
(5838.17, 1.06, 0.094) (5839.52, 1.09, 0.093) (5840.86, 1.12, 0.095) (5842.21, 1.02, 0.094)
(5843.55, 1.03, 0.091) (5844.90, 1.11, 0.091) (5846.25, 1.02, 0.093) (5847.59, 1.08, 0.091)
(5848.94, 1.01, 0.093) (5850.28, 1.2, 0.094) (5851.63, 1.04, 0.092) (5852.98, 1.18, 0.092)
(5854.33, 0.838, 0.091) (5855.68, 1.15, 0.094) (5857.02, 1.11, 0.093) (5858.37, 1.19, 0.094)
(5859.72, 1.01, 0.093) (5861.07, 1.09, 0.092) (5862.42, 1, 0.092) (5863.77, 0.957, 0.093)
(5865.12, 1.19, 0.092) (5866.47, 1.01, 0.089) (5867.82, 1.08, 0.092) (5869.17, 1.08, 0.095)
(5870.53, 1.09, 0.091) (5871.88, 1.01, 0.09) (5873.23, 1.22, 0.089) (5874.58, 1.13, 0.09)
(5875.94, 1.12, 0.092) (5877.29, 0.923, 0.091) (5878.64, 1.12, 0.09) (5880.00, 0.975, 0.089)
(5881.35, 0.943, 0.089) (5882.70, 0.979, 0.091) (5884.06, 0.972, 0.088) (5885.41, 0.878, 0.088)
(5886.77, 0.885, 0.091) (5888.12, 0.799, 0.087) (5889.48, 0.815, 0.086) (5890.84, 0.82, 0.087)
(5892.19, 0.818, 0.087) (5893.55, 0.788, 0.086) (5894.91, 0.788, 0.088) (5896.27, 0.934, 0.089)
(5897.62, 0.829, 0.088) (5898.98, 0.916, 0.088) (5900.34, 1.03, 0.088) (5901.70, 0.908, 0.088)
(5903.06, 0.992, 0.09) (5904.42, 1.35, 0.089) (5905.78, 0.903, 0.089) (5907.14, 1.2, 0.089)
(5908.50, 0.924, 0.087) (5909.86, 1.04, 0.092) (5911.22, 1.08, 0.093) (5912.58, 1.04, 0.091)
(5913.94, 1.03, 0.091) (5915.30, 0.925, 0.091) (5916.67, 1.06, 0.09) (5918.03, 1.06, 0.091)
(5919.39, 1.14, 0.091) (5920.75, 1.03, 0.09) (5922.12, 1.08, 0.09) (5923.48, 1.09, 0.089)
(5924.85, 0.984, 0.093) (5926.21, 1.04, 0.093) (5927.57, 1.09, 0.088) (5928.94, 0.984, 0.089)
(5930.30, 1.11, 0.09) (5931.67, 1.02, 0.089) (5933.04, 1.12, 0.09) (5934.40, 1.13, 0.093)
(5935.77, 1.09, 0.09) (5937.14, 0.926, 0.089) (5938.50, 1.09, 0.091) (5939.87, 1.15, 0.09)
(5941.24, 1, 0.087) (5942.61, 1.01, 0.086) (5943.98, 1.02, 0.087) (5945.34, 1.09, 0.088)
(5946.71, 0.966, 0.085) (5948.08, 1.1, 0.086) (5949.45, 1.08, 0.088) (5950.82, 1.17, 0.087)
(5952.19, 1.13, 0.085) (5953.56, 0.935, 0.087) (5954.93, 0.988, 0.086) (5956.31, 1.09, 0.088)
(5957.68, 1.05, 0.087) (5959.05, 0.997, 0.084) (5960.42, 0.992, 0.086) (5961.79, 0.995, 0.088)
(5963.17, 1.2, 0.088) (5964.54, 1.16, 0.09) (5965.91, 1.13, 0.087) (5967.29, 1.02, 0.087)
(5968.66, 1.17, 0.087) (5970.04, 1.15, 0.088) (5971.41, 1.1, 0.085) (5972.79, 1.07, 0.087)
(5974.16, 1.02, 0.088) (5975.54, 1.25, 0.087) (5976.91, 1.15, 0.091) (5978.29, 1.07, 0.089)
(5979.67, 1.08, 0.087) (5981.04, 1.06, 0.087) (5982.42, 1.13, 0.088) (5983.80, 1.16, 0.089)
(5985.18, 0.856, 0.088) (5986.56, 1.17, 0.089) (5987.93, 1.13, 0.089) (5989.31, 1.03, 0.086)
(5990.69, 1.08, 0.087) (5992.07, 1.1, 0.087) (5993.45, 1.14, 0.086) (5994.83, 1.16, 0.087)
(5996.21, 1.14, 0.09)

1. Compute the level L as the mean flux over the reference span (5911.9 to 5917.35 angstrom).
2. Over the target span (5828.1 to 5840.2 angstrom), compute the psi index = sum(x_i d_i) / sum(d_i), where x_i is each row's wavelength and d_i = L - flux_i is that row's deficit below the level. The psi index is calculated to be 5835.1 angstrom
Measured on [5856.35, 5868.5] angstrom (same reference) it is 5861.3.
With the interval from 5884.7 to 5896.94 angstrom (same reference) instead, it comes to 5890.9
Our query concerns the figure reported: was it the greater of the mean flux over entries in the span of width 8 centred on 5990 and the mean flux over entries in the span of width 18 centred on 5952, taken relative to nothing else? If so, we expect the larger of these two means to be 1.11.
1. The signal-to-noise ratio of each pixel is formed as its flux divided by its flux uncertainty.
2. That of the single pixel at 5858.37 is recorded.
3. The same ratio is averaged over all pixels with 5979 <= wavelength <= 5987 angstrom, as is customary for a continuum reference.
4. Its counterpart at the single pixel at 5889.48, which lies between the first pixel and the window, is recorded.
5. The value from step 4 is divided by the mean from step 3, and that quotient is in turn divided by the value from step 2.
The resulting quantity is 0.061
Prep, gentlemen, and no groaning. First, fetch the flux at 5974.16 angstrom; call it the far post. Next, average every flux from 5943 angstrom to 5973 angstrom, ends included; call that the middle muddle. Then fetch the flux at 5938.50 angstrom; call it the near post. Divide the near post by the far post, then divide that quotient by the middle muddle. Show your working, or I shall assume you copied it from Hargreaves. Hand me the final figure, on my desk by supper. 1.00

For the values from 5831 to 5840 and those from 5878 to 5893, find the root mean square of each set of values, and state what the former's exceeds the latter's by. 0.149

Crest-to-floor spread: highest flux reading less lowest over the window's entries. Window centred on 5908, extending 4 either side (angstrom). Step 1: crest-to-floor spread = 0.45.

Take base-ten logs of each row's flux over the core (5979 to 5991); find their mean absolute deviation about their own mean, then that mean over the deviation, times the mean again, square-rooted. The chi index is 0.19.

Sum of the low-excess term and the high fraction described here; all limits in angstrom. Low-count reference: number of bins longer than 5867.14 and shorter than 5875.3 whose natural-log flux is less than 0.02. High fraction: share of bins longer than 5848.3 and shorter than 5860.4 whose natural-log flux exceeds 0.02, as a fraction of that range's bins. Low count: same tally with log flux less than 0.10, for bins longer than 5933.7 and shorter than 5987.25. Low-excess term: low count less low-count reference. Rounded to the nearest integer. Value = 25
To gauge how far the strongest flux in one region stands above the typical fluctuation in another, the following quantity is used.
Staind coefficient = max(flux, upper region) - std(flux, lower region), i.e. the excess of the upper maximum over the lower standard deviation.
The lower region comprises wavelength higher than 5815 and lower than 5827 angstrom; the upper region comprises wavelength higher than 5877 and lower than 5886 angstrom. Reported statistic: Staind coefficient 1.04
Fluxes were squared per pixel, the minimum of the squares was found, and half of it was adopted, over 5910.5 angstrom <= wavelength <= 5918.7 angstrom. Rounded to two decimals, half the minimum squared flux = 0.43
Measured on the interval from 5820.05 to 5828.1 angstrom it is 0.49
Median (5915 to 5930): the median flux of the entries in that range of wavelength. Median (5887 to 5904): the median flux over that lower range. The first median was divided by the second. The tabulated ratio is 1.29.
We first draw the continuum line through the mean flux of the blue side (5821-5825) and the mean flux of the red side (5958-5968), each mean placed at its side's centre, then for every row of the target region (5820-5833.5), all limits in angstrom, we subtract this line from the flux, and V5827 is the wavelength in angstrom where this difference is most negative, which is 5831.46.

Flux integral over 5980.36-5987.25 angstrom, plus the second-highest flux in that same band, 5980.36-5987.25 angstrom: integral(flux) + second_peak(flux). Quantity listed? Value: 8.57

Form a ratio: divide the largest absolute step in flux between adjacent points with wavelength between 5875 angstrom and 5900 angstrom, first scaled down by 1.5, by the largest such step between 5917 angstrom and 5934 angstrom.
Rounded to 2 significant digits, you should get 1.0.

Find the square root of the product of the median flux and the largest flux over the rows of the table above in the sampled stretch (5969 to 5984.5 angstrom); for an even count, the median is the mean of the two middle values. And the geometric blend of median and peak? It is 1.17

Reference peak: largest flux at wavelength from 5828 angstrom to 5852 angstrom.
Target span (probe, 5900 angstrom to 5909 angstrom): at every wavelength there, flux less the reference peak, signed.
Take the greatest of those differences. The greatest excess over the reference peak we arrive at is 0.15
